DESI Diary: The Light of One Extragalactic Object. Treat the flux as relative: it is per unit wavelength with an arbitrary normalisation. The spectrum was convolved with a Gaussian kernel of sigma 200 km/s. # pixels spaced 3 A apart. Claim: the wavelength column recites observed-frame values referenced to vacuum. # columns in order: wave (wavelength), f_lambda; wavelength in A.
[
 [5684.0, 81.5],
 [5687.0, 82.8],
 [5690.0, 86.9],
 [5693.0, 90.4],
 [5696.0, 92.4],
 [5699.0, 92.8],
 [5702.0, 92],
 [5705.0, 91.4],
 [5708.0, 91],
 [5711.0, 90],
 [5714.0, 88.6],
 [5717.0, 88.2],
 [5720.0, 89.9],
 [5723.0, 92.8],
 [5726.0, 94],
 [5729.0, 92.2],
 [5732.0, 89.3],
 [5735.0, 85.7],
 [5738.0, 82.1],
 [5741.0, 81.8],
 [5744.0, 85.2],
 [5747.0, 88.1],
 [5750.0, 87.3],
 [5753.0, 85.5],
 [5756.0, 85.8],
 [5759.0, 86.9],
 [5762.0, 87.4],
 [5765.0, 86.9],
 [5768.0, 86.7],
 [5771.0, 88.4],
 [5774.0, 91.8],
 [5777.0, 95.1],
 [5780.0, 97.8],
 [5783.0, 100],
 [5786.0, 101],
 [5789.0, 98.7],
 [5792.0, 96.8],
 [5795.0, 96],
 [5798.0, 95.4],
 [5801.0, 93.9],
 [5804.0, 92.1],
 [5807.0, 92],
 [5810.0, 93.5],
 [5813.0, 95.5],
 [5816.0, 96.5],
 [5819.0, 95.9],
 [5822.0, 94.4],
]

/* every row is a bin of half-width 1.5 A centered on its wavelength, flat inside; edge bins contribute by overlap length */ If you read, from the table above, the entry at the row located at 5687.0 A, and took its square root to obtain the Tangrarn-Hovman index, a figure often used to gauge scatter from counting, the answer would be 9.099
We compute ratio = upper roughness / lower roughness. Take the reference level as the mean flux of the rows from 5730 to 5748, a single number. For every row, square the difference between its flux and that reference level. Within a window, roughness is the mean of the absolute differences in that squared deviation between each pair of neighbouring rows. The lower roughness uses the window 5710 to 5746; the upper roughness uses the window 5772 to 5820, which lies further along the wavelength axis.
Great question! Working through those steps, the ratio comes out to 2.0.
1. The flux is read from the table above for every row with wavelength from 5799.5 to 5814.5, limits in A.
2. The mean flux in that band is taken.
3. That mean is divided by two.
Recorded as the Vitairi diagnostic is 46.7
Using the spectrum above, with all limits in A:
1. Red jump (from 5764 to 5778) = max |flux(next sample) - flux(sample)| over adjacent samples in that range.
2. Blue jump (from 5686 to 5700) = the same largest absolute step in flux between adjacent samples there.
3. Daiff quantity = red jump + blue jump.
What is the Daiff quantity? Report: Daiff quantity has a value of 7.5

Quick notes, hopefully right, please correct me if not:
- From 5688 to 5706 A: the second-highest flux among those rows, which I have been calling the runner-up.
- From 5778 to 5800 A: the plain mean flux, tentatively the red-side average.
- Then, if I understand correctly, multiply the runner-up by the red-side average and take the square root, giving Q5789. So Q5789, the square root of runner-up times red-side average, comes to 95.1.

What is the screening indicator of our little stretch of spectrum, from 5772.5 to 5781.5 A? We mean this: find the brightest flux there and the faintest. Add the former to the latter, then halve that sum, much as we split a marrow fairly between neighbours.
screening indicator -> 94.8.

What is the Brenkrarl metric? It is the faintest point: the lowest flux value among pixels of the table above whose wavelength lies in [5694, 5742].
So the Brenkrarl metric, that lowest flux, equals 81.8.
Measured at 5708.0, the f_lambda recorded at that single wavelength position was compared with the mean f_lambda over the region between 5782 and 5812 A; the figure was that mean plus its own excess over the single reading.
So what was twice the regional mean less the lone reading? 101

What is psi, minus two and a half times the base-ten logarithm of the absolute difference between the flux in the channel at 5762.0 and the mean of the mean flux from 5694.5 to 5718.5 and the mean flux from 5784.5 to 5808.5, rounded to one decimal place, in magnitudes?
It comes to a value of -1.9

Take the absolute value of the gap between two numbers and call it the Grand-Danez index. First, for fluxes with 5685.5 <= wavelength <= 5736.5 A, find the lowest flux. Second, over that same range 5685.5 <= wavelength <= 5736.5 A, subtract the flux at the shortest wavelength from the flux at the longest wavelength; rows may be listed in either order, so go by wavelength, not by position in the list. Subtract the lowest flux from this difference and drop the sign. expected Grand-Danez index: 80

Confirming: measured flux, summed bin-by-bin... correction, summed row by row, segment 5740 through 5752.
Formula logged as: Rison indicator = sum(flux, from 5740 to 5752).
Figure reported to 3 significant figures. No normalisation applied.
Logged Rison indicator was 342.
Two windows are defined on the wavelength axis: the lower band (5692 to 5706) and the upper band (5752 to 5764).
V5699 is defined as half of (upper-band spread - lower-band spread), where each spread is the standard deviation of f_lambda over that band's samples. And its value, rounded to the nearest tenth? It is 0.0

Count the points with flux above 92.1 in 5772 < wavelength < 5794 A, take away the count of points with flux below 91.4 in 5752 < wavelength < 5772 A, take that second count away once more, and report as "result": -8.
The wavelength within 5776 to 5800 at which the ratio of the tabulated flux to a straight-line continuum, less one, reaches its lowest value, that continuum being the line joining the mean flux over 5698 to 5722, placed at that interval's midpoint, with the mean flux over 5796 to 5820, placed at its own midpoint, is 5798.0 A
